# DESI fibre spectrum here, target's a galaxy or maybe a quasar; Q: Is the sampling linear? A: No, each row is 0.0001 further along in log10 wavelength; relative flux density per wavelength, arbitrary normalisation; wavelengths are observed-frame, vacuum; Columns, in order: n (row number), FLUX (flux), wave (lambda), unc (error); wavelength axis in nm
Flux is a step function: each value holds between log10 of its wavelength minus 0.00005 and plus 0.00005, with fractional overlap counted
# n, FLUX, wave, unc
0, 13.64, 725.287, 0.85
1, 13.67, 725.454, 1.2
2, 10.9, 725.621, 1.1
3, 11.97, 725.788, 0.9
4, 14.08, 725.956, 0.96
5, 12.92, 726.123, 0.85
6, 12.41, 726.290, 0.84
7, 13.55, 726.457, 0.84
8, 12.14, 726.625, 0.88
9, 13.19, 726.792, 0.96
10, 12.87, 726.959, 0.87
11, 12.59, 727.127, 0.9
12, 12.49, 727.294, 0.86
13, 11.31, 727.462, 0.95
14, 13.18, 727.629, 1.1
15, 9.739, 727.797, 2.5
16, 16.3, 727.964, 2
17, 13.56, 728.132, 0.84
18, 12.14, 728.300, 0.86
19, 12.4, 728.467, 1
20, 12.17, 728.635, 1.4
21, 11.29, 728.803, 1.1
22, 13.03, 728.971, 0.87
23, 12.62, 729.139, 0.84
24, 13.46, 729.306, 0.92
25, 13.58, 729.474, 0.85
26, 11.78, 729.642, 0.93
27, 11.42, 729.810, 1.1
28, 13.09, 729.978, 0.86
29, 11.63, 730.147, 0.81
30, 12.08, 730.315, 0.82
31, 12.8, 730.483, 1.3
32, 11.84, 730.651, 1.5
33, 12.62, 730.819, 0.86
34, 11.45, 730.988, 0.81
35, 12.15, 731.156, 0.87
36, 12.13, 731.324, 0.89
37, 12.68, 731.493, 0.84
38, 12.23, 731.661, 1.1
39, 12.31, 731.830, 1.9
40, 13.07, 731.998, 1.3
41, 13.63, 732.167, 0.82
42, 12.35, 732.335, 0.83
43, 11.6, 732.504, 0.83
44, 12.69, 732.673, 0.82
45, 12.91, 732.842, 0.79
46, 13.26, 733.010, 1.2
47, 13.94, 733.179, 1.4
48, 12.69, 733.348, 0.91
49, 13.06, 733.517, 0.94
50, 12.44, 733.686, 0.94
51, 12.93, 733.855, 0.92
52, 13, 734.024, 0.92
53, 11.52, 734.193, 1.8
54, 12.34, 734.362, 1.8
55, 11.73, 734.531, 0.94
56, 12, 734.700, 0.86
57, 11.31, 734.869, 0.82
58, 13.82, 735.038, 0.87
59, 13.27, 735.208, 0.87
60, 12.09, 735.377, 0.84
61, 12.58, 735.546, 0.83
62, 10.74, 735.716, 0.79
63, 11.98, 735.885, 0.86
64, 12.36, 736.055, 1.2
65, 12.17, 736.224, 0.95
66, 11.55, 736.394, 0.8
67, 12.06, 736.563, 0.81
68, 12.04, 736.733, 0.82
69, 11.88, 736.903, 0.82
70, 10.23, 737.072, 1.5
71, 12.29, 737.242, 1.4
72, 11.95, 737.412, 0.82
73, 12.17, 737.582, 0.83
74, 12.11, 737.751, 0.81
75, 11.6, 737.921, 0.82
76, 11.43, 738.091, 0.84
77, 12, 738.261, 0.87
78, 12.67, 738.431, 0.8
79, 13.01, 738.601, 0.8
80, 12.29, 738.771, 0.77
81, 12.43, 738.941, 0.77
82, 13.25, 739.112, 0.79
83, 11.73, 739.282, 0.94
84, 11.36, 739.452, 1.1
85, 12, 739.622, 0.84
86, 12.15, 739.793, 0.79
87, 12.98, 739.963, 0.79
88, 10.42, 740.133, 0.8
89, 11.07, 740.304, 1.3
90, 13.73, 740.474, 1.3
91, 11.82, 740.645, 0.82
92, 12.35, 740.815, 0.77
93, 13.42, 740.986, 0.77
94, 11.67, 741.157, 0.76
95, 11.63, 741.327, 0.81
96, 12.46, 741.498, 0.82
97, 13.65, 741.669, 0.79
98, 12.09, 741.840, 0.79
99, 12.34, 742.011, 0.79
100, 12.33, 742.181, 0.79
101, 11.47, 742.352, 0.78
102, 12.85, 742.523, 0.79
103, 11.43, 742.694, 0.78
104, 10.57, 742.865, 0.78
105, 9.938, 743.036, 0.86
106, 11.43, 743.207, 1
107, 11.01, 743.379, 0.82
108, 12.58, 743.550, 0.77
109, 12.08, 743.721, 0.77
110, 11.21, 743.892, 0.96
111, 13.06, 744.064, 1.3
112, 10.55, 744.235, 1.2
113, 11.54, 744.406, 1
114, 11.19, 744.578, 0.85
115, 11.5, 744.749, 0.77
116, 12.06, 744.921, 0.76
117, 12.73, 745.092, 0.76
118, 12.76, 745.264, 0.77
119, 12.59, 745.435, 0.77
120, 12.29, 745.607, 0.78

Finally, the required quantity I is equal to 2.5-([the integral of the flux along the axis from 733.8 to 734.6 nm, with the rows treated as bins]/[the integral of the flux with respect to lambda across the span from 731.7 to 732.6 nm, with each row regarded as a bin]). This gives 1.63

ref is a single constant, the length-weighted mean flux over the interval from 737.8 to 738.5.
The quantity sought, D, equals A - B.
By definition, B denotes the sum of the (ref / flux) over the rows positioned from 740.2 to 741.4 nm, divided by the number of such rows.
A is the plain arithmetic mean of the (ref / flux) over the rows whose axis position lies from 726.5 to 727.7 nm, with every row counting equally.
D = -0.03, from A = 0.95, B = 0.979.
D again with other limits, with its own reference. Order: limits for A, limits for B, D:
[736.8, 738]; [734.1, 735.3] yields 0.04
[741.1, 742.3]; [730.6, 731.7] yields -0.01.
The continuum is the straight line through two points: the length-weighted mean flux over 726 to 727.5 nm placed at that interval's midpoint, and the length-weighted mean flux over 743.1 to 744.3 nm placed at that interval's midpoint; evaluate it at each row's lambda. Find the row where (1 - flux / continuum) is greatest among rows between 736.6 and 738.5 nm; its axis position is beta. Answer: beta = 737.072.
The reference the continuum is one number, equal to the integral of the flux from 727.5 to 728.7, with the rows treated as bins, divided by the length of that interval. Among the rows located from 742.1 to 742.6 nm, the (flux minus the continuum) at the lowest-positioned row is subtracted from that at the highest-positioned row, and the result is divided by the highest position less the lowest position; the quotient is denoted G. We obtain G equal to 1.5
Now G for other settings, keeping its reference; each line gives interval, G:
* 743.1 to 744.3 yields -0.9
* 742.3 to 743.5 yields -0.4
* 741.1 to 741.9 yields 0.6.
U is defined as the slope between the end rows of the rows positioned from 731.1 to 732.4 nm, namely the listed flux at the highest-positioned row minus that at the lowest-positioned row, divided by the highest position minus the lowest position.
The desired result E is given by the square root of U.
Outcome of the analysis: 0.4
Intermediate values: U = 0.2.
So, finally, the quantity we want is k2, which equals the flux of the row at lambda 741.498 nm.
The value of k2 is 12.46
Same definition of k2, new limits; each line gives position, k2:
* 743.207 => 11.43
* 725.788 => 11.97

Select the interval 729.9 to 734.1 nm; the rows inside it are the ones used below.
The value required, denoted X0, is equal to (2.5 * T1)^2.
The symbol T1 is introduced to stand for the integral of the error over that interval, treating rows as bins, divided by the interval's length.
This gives 6.3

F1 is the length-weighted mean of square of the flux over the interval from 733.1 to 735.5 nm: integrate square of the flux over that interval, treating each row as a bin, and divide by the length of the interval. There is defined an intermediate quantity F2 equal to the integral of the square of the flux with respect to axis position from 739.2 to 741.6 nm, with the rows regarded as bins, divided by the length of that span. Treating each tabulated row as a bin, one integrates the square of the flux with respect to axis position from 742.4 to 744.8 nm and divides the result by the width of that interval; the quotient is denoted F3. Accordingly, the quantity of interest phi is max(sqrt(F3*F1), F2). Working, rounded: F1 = 159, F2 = 146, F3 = 133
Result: 146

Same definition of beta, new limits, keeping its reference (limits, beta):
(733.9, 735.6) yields 734.869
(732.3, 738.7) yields 737.072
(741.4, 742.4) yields 742.352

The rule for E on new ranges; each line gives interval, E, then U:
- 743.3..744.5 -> 0.7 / 0.5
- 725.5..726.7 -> 1.1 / 1.2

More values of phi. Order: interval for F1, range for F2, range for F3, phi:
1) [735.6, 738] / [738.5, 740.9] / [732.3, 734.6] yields 149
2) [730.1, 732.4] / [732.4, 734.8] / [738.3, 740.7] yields 158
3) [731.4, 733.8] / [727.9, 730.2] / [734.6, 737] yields 164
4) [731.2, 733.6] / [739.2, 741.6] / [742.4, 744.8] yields 147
